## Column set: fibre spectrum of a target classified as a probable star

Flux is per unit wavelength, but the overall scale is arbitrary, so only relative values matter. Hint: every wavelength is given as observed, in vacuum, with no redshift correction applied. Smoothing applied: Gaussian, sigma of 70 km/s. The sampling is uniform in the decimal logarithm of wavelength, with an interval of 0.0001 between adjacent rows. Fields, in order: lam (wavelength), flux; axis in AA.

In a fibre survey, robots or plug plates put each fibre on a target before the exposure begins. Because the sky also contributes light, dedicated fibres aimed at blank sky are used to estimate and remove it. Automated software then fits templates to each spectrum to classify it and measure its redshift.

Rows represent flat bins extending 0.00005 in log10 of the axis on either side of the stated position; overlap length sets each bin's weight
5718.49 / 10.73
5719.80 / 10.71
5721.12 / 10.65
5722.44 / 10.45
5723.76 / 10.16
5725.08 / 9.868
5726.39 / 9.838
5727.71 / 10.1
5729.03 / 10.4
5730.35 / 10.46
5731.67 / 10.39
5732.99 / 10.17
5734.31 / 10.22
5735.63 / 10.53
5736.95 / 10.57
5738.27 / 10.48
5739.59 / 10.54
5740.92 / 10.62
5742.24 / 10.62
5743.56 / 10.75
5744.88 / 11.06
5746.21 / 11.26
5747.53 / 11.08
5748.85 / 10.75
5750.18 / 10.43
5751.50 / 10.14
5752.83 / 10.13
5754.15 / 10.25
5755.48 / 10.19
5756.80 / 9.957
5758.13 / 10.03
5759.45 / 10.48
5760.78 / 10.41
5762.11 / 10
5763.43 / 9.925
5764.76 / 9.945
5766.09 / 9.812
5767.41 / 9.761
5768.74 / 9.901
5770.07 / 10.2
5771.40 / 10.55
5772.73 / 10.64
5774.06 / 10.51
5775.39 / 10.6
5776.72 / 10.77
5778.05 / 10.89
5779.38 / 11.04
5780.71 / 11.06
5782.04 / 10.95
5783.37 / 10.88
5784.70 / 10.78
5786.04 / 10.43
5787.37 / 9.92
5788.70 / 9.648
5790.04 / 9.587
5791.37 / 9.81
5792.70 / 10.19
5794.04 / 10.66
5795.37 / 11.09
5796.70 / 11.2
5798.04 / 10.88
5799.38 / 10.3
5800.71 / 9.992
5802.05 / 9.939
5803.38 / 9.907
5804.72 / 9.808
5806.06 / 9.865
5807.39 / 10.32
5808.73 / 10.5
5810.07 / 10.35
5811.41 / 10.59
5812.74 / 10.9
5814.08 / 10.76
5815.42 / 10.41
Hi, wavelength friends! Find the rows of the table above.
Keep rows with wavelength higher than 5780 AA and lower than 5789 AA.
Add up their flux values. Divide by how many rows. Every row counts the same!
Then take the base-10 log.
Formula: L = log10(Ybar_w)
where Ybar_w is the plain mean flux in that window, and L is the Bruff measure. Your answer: 1.02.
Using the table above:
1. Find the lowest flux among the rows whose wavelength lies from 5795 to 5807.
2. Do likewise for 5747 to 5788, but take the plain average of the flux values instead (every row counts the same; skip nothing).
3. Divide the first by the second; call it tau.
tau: 0.943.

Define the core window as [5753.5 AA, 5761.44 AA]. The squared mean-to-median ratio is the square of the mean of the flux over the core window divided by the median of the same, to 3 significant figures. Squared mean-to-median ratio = 1.00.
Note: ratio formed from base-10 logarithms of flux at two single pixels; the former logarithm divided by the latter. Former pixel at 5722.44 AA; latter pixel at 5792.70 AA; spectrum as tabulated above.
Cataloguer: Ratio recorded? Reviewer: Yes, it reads 1.011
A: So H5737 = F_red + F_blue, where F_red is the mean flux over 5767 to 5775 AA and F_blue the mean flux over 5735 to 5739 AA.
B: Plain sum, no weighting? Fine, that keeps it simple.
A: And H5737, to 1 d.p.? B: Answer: 20.8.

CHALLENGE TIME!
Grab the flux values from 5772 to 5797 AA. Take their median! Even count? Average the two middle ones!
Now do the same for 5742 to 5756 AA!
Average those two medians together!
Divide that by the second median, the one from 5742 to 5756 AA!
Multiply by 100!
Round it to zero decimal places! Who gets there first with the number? 100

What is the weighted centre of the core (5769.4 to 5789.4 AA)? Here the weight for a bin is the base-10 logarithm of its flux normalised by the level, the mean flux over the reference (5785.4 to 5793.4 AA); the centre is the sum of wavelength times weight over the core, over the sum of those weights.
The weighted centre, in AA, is 5778.5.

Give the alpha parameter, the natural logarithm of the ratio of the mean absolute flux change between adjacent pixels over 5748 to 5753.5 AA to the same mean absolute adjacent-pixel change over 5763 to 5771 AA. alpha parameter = 0.5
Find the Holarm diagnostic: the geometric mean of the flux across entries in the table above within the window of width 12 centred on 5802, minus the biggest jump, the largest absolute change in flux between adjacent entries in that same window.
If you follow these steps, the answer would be 9.7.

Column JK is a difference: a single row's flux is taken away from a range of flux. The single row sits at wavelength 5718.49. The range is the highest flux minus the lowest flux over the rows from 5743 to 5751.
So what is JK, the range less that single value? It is -9.9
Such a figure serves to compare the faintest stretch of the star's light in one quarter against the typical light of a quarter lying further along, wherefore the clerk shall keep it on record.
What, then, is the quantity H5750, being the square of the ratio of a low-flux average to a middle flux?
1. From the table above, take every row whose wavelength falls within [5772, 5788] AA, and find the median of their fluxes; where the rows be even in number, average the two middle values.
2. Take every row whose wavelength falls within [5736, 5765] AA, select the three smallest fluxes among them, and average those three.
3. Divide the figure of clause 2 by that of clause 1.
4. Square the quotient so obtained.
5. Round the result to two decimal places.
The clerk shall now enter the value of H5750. 0.85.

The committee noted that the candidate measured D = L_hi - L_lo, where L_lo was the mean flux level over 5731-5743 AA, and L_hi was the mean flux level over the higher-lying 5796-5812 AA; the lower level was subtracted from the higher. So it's -0.16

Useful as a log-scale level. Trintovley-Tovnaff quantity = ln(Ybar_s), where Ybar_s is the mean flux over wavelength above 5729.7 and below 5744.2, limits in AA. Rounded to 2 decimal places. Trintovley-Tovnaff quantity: 2.35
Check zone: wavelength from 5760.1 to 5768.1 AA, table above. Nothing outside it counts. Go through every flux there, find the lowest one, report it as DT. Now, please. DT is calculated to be 9.761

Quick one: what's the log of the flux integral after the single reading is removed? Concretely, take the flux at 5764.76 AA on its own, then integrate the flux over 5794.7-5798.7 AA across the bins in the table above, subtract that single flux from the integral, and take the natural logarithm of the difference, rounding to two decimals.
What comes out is 3.54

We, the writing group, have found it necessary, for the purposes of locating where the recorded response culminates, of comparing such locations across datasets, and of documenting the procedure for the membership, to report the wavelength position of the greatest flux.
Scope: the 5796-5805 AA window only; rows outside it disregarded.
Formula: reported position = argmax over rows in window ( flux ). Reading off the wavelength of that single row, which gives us 5796.70 AA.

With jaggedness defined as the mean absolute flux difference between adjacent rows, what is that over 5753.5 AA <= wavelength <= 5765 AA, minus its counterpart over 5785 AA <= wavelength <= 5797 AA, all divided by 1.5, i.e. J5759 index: -0.089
